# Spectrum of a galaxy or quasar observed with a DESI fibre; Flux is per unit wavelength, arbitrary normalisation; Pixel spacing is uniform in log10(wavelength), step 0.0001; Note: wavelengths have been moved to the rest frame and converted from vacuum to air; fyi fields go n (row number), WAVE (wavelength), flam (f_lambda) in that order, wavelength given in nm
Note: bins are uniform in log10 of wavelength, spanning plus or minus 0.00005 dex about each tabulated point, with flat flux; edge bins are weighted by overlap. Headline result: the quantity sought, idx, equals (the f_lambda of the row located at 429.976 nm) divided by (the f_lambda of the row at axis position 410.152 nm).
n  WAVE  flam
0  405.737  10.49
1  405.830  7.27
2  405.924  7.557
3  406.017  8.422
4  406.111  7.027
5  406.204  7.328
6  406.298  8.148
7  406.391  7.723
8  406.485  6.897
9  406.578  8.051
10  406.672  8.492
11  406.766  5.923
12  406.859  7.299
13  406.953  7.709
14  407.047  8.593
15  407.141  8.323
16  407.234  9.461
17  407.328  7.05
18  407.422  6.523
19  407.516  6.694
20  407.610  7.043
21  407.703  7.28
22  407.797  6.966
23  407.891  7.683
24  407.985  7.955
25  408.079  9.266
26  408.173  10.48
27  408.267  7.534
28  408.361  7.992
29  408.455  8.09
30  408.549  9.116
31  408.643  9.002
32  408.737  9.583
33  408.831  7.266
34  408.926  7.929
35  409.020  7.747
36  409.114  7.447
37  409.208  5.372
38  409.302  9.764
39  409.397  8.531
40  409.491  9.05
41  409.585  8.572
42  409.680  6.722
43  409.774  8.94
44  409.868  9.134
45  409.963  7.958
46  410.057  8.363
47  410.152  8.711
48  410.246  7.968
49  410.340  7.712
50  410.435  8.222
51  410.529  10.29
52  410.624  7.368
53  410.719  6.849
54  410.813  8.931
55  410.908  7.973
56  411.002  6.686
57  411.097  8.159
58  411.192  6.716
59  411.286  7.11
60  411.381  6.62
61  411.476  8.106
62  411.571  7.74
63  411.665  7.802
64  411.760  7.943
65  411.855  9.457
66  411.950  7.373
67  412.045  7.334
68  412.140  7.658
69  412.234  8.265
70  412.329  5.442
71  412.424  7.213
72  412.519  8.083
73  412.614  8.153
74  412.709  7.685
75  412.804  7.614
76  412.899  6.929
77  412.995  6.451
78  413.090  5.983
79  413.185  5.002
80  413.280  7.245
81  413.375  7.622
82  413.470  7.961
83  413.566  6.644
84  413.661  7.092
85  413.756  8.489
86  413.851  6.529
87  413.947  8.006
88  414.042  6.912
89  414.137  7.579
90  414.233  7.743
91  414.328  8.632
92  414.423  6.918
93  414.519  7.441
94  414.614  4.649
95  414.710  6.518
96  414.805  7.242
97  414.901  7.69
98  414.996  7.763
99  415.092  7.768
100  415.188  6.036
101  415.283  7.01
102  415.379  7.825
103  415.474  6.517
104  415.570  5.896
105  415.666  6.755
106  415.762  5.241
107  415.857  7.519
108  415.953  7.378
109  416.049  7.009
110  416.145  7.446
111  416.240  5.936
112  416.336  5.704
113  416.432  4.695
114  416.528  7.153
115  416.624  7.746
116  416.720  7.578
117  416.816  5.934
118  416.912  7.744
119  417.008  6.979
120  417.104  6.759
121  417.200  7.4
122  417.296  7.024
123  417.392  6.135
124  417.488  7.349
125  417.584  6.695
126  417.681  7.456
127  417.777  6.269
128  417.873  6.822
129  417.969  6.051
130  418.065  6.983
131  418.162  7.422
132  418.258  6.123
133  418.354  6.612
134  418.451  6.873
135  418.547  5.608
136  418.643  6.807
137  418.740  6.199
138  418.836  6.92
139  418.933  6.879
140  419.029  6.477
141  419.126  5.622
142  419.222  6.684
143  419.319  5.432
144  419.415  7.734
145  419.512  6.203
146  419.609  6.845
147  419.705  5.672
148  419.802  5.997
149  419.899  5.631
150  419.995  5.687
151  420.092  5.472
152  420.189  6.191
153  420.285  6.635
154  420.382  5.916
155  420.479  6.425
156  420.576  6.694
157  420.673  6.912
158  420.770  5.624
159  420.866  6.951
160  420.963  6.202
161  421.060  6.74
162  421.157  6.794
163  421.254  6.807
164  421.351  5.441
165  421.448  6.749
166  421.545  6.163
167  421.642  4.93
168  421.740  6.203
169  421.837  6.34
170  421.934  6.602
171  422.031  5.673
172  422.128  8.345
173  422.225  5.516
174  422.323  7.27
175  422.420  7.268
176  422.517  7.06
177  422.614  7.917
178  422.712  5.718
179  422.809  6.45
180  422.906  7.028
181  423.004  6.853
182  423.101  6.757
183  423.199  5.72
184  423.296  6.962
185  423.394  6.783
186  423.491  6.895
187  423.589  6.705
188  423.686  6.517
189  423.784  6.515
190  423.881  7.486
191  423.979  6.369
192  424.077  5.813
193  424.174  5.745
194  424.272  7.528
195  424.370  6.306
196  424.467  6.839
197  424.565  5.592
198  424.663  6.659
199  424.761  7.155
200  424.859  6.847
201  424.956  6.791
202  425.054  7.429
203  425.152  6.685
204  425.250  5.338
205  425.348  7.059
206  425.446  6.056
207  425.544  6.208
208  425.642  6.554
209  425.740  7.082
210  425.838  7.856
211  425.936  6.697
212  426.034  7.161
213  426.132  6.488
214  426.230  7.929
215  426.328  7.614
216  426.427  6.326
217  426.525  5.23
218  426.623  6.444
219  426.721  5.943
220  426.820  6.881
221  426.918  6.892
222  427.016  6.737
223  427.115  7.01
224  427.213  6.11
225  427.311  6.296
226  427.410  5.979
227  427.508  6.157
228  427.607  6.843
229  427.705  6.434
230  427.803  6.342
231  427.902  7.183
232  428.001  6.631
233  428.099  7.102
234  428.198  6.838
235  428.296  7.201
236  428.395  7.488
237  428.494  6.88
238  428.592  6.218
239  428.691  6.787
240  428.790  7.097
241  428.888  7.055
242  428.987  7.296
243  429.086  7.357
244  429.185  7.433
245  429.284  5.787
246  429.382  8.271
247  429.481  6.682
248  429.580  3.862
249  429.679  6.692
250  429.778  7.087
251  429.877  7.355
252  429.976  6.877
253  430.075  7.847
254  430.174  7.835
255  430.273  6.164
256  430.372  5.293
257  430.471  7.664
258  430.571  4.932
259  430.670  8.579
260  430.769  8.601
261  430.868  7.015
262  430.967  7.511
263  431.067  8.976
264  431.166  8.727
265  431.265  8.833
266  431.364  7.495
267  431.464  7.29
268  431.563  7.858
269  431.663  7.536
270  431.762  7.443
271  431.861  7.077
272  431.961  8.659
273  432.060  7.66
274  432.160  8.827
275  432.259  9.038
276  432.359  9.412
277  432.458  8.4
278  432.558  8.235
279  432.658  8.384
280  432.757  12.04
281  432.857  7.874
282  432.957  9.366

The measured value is 0.79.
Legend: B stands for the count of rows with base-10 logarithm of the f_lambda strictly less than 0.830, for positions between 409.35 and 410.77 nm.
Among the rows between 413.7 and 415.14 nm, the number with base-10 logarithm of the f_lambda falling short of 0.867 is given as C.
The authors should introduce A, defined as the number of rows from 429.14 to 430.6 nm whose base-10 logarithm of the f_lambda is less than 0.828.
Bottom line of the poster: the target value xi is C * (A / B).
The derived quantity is 42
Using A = 7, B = 1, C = 6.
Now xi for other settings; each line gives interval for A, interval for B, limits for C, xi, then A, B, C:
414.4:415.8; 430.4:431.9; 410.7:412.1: 36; 6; 1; 6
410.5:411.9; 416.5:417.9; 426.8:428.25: 9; 3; 5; 15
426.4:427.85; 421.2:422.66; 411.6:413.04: 6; 10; 9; 5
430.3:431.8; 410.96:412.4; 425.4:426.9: 6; 2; 4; 12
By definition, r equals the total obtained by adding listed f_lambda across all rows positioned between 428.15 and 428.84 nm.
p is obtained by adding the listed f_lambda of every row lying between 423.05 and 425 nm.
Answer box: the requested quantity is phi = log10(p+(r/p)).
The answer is 2.1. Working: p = 132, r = 49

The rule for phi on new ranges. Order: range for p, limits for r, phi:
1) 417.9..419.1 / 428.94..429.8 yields 1.9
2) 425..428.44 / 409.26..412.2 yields 2.4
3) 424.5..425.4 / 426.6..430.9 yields 1.8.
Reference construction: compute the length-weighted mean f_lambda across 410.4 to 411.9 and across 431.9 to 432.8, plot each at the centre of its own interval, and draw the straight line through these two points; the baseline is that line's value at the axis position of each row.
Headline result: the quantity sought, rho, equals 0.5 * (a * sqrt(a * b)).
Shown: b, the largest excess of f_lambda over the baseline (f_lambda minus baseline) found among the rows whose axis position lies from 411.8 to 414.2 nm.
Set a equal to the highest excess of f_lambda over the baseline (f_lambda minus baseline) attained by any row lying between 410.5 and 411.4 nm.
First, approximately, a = 2.5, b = 1.55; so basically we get 2.39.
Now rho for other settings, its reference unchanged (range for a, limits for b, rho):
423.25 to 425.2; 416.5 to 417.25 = -0.31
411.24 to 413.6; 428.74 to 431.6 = 0.34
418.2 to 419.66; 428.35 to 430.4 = -0.14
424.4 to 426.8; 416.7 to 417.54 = -0.18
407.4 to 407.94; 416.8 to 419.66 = 0.00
